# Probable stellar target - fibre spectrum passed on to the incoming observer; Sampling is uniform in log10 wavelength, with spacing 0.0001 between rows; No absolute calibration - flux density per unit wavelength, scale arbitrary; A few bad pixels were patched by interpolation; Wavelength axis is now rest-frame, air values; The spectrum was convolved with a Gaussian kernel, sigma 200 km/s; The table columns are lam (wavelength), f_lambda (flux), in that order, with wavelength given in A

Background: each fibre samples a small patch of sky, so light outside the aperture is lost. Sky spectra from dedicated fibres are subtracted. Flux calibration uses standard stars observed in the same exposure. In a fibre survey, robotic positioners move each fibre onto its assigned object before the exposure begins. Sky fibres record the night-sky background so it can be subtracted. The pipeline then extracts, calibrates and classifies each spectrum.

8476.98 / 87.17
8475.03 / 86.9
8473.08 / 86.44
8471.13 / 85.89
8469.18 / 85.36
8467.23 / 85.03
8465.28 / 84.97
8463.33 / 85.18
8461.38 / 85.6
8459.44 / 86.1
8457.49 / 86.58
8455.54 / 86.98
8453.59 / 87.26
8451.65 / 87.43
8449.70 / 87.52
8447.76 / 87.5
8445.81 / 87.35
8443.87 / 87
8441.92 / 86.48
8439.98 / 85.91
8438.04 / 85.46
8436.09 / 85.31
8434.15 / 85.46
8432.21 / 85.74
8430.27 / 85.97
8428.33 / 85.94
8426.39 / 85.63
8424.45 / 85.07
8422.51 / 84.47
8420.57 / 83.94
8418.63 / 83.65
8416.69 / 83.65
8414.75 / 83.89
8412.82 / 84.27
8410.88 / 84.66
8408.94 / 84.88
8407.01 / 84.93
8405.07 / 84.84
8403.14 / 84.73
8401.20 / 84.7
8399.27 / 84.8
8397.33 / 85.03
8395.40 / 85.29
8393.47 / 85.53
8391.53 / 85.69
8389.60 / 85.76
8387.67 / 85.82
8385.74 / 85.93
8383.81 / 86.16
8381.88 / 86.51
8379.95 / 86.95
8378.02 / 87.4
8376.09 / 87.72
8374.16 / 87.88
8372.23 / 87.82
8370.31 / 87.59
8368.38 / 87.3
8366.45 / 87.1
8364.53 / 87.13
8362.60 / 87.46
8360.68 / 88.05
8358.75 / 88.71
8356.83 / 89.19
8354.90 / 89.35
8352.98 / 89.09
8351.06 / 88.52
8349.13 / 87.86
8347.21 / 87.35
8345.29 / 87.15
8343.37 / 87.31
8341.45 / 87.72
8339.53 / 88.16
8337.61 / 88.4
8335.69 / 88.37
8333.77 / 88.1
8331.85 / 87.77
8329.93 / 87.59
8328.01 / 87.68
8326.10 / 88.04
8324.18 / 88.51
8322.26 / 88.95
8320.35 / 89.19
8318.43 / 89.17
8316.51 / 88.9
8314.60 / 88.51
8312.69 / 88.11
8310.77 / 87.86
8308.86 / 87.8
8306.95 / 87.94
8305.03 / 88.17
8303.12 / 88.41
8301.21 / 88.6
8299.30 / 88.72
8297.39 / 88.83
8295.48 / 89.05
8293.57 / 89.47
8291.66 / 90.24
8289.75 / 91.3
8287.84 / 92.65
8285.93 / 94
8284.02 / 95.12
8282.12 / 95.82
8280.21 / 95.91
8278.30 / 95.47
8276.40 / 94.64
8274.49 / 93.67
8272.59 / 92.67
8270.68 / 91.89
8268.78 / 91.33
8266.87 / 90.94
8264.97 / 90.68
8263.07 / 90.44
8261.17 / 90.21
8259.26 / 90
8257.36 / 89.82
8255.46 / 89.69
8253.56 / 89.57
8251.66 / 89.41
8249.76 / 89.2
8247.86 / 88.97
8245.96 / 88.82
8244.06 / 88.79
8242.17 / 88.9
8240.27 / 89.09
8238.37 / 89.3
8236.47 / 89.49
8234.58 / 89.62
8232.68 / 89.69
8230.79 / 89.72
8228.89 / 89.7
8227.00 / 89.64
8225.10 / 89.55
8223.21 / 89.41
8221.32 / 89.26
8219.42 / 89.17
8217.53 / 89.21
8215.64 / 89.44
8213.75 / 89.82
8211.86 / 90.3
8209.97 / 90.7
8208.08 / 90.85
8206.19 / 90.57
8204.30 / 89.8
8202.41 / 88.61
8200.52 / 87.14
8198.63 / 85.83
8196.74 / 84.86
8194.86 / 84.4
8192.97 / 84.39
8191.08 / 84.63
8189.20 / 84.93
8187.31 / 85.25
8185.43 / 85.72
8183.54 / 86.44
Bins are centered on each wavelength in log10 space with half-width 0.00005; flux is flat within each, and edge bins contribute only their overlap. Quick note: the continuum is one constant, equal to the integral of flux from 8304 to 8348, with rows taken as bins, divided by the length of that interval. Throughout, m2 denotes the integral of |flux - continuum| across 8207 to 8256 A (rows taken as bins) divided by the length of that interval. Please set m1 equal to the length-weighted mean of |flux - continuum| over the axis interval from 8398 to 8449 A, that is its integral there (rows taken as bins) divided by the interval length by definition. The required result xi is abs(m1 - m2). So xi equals 1.5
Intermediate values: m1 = 2.9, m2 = 1.4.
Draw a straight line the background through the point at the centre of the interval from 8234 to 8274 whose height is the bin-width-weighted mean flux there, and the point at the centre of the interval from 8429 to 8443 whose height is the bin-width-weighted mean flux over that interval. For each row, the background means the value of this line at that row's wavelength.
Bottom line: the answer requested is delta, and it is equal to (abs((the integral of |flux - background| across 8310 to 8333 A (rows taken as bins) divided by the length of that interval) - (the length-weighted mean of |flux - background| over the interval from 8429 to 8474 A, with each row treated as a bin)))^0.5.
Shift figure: 0.65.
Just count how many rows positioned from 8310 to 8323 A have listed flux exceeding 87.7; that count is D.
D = 7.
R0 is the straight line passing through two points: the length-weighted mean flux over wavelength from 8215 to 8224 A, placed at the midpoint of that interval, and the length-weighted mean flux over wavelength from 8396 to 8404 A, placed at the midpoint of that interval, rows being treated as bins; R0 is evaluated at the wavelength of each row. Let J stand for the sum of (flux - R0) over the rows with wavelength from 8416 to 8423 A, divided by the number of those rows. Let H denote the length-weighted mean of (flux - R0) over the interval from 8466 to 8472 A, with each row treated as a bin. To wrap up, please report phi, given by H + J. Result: 1.9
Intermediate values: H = 2.3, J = -0.4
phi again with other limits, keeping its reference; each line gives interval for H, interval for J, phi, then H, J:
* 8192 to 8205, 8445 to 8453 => 0.4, -3.4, 3.9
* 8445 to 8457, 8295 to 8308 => 5.1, 3.8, 1.3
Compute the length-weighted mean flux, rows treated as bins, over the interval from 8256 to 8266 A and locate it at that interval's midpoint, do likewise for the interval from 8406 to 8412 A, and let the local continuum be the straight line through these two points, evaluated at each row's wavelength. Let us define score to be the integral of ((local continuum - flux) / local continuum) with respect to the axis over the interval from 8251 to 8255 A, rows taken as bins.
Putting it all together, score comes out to 0.0 A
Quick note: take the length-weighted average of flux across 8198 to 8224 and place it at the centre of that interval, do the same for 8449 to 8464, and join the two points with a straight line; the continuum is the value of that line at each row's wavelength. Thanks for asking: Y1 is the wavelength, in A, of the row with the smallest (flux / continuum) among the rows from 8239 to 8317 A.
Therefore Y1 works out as 8308.86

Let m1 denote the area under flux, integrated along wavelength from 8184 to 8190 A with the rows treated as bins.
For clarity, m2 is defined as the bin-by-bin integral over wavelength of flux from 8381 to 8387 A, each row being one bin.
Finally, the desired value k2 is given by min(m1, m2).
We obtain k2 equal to 512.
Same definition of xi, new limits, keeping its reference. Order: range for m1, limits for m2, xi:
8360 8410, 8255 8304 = 1.6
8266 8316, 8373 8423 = 0.2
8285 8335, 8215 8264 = 0.3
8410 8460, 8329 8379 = 1.8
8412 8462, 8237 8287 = 0.9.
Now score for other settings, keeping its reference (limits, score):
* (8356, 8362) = -0.1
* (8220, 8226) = 0.1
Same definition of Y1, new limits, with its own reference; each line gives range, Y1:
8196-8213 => 8196.74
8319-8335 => 8329.93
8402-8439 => 8416.69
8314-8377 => 8345.29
